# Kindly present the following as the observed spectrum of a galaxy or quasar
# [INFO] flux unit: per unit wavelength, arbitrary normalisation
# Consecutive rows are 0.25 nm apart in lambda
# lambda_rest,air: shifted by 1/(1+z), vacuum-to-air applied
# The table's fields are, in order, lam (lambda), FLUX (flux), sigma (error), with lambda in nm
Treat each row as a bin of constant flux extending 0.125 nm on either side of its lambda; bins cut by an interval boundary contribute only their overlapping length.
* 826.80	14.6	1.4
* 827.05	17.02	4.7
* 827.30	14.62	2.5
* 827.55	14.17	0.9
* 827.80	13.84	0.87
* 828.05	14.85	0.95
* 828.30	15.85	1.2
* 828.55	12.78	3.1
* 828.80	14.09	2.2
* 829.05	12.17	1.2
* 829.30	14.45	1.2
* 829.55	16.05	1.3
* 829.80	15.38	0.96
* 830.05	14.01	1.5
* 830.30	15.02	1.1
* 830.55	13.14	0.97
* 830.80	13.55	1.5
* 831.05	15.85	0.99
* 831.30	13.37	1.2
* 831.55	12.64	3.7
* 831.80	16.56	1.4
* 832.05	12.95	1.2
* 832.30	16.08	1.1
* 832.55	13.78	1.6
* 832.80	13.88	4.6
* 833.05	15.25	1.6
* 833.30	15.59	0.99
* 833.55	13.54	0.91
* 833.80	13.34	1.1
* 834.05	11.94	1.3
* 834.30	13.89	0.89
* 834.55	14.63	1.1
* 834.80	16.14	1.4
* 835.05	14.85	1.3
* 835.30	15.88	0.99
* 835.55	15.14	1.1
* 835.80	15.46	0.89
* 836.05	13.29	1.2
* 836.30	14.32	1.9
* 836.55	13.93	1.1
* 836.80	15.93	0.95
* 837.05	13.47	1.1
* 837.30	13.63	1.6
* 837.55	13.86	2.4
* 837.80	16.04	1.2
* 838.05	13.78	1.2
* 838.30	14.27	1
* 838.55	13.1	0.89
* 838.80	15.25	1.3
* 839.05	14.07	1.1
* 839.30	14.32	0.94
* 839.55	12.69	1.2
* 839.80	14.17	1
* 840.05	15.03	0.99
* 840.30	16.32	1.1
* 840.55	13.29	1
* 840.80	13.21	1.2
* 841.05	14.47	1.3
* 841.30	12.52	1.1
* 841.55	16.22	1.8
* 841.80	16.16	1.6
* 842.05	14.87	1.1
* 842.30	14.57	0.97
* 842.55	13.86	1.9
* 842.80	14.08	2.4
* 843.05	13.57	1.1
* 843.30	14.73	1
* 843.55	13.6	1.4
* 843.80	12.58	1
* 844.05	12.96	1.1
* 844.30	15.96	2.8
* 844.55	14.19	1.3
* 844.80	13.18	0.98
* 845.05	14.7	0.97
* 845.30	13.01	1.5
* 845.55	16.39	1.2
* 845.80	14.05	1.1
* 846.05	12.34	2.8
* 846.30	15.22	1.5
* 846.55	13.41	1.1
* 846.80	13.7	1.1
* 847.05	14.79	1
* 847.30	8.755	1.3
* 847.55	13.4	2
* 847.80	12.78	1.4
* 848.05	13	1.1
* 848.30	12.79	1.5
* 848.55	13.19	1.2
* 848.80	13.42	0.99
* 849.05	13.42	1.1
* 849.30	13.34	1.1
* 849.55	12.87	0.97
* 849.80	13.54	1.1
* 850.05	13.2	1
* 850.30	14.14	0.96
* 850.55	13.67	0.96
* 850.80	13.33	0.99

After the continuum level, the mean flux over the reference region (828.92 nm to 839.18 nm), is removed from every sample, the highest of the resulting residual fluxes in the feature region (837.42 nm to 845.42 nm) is 1.9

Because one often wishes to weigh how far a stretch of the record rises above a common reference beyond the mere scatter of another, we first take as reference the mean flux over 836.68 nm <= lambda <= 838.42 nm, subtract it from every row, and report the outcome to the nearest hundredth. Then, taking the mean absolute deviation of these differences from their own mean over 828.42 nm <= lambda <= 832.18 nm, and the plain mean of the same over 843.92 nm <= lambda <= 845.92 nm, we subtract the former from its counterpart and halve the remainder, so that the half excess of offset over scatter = -0.63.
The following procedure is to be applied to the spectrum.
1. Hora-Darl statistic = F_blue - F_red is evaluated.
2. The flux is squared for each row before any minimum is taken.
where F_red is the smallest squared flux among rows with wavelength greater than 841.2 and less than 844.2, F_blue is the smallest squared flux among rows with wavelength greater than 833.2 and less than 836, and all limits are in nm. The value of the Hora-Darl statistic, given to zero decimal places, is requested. -14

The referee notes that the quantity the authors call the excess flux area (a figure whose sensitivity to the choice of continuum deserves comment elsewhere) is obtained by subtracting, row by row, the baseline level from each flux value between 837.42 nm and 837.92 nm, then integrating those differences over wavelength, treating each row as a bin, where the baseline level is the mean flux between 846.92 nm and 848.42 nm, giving 1.2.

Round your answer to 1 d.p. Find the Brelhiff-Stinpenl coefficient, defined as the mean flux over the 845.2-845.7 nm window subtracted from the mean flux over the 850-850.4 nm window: -1.0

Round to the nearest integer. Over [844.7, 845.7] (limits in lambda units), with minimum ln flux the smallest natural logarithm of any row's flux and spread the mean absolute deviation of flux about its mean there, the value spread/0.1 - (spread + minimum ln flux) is 8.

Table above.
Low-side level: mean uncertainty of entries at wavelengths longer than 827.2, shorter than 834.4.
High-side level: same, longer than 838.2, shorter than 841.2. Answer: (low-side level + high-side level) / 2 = 1.30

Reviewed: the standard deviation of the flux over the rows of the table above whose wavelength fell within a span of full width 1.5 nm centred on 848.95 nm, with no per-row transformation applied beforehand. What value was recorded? 0.3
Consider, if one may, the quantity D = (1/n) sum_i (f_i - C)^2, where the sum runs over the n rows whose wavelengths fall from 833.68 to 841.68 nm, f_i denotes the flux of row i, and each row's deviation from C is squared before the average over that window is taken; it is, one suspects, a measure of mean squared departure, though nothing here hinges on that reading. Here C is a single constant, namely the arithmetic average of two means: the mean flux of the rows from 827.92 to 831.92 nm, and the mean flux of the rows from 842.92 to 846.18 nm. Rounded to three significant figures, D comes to 1.35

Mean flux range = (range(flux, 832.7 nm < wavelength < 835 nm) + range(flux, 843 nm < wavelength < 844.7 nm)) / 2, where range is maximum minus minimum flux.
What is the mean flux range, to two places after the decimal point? 3.79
